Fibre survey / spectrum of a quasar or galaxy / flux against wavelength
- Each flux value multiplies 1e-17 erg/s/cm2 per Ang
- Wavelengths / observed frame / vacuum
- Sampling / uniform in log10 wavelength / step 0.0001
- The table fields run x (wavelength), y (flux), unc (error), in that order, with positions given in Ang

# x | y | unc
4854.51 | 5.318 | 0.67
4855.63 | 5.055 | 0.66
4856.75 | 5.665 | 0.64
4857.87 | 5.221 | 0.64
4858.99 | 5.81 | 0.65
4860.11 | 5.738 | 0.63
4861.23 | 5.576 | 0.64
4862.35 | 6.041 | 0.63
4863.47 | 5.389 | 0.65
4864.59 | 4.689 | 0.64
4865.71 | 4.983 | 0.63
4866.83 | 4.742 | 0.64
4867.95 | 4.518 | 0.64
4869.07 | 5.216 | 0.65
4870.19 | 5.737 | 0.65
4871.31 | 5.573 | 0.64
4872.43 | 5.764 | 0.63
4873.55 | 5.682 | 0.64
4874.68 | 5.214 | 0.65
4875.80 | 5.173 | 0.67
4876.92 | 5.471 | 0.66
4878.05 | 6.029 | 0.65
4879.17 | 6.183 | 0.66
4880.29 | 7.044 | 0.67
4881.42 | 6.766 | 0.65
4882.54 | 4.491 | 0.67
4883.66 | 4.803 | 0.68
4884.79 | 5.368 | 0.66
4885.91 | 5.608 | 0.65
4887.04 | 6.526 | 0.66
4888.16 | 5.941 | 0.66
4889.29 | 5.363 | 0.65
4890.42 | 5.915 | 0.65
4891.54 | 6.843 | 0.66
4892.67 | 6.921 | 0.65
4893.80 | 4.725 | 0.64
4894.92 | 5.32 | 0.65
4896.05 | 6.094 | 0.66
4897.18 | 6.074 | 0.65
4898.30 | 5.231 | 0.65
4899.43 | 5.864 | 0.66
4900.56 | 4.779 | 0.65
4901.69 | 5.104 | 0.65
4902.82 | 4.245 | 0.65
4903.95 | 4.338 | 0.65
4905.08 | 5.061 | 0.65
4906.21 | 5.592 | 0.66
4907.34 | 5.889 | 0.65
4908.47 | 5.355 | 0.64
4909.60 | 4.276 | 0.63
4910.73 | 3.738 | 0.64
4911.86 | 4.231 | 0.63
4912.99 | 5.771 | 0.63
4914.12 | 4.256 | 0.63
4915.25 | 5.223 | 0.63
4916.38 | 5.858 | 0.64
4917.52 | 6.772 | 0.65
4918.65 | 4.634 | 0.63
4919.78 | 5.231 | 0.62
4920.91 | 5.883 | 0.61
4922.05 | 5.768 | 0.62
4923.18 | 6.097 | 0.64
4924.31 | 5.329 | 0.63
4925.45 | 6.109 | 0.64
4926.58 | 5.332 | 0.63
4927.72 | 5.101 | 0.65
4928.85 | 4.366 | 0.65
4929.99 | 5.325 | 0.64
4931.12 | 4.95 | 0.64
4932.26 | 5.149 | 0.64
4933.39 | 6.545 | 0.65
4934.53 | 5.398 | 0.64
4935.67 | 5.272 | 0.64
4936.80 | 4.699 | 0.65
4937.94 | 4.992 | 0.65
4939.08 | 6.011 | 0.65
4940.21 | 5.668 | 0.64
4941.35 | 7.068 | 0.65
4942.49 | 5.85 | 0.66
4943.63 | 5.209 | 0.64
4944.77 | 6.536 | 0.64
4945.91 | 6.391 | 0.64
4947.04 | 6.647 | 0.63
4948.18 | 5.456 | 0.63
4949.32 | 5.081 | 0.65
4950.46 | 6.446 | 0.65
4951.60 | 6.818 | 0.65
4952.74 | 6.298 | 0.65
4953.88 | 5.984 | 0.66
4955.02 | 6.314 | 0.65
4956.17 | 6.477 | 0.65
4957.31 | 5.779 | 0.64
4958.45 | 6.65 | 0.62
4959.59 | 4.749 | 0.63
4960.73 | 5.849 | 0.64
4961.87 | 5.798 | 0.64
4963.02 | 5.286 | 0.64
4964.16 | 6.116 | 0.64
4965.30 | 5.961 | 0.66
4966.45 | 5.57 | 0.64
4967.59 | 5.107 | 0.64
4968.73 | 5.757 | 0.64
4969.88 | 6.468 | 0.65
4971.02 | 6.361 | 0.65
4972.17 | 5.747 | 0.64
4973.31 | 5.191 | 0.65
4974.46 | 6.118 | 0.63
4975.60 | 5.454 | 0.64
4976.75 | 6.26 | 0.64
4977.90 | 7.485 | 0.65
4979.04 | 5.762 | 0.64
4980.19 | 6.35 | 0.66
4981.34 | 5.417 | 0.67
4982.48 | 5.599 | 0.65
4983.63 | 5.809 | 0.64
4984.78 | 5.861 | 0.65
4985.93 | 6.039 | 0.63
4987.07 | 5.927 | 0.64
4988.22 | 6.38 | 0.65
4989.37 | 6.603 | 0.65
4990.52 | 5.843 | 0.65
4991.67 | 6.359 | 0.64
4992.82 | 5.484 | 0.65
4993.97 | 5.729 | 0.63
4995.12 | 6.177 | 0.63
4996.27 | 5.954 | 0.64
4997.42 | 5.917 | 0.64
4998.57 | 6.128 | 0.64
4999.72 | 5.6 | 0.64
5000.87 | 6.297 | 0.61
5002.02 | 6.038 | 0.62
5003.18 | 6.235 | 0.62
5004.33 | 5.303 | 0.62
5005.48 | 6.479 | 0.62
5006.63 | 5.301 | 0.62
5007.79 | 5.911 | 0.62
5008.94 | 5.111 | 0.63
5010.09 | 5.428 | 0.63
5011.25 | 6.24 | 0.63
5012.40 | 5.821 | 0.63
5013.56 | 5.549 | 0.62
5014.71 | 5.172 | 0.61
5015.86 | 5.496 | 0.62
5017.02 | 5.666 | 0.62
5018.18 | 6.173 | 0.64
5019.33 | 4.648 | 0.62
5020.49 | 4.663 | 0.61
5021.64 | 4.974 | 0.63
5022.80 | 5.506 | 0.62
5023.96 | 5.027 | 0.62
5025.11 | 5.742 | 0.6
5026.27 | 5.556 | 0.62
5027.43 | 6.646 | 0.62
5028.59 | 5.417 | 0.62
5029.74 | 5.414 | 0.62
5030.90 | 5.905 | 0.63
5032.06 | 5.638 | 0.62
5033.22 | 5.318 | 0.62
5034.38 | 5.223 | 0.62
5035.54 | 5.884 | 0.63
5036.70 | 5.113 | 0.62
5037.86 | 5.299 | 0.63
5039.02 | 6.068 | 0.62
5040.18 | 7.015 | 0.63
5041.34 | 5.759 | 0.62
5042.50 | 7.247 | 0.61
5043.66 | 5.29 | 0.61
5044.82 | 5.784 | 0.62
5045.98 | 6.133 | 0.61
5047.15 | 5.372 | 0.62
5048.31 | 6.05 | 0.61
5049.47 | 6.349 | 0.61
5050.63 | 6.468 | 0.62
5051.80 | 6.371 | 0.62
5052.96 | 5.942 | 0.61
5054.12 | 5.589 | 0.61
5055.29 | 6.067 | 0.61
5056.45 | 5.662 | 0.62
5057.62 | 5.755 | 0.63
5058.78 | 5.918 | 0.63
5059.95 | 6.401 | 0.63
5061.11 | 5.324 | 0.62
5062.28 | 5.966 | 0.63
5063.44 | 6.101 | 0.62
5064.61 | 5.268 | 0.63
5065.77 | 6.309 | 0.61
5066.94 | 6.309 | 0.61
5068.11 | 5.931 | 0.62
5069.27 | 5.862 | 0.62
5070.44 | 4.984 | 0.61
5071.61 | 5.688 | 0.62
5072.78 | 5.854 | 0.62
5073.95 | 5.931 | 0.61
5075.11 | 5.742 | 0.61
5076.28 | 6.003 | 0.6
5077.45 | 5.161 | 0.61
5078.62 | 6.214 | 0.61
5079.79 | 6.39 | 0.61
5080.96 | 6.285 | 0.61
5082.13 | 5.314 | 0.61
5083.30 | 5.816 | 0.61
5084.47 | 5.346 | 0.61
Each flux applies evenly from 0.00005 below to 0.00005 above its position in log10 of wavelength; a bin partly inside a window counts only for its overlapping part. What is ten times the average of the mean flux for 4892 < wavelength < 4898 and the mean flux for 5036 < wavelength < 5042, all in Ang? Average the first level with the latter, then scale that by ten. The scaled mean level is 58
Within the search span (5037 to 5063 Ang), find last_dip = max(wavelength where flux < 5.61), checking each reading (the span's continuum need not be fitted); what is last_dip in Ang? 5061.11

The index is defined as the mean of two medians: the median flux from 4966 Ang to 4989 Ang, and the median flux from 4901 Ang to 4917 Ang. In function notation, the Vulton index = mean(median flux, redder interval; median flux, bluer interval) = 5.46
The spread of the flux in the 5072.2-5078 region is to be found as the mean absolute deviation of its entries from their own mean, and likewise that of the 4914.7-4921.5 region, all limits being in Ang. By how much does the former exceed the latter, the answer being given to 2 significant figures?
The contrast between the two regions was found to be -0.34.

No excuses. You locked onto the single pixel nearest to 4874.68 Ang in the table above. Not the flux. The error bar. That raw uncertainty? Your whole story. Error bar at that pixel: 0.65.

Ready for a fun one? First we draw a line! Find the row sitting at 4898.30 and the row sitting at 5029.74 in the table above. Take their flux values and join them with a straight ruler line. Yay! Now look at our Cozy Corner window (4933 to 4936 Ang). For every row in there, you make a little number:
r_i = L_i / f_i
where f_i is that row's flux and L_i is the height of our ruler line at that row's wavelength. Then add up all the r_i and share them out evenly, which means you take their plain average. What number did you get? 0.93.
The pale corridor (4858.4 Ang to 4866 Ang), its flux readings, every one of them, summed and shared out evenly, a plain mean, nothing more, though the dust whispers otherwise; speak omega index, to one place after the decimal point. 5.5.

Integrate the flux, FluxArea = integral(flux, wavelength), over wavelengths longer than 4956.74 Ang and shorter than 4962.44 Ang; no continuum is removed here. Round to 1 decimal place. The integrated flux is 32.9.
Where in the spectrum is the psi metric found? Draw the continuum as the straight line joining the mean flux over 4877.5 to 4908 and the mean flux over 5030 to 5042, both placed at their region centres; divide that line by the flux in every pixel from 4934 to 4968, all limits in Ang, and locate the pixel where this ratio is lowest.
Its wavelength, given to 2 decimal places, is 4941.35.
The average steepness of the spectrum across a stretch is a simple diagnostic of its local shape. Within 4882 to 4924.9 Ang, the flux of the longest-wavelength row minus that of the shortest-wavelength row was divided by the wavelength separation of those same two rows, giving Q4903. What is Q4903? 0.020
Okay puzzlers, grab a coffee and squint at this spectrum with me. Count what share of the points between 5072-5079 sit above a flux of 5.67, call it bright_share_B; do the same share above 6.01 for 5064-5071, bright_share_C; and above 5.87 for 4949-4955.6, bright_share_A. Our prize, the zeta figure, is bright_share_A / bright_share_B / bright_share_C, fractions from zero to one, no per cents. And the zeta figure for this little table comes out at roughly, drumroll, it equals 3.0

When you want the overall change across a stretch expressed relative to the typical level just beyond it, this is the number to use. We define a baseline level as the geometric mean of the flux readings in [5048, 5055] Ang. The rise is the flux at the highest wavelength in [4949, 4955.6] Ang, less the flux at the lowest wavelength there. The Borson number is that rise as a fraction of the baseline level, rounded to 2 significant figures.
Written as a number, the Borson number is 0.20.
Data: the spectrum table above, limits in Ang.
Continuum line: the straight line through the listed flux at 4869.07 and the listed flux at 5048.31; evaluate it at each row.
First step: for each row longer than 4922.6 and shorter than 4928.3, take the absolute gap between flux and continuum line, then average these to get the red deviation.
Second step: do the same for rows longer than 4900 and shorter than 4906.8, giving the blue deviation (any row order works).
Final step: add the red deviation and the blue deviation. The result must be 0.98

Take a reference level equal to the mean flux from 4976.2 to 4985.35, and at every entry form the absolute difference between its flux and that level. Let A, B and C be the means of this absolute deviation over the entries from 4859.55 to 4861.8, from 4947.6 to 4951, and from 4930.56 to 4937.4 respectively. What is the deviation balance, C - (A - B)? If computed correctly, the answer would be 1.14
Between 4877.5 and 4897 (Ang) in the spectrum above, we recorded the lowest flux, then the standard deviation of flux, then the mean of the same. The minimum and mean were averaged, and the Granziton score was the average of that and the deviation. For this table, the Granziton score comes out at 3.0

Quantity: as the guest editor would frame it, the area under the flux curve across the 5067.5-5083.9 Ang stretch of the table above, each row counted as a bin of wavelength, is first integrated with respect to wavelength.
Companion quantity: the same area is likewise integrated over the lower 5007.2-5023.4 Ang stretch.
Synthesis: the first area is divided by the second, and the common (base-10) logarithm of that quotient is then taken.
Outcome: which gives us 0.032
